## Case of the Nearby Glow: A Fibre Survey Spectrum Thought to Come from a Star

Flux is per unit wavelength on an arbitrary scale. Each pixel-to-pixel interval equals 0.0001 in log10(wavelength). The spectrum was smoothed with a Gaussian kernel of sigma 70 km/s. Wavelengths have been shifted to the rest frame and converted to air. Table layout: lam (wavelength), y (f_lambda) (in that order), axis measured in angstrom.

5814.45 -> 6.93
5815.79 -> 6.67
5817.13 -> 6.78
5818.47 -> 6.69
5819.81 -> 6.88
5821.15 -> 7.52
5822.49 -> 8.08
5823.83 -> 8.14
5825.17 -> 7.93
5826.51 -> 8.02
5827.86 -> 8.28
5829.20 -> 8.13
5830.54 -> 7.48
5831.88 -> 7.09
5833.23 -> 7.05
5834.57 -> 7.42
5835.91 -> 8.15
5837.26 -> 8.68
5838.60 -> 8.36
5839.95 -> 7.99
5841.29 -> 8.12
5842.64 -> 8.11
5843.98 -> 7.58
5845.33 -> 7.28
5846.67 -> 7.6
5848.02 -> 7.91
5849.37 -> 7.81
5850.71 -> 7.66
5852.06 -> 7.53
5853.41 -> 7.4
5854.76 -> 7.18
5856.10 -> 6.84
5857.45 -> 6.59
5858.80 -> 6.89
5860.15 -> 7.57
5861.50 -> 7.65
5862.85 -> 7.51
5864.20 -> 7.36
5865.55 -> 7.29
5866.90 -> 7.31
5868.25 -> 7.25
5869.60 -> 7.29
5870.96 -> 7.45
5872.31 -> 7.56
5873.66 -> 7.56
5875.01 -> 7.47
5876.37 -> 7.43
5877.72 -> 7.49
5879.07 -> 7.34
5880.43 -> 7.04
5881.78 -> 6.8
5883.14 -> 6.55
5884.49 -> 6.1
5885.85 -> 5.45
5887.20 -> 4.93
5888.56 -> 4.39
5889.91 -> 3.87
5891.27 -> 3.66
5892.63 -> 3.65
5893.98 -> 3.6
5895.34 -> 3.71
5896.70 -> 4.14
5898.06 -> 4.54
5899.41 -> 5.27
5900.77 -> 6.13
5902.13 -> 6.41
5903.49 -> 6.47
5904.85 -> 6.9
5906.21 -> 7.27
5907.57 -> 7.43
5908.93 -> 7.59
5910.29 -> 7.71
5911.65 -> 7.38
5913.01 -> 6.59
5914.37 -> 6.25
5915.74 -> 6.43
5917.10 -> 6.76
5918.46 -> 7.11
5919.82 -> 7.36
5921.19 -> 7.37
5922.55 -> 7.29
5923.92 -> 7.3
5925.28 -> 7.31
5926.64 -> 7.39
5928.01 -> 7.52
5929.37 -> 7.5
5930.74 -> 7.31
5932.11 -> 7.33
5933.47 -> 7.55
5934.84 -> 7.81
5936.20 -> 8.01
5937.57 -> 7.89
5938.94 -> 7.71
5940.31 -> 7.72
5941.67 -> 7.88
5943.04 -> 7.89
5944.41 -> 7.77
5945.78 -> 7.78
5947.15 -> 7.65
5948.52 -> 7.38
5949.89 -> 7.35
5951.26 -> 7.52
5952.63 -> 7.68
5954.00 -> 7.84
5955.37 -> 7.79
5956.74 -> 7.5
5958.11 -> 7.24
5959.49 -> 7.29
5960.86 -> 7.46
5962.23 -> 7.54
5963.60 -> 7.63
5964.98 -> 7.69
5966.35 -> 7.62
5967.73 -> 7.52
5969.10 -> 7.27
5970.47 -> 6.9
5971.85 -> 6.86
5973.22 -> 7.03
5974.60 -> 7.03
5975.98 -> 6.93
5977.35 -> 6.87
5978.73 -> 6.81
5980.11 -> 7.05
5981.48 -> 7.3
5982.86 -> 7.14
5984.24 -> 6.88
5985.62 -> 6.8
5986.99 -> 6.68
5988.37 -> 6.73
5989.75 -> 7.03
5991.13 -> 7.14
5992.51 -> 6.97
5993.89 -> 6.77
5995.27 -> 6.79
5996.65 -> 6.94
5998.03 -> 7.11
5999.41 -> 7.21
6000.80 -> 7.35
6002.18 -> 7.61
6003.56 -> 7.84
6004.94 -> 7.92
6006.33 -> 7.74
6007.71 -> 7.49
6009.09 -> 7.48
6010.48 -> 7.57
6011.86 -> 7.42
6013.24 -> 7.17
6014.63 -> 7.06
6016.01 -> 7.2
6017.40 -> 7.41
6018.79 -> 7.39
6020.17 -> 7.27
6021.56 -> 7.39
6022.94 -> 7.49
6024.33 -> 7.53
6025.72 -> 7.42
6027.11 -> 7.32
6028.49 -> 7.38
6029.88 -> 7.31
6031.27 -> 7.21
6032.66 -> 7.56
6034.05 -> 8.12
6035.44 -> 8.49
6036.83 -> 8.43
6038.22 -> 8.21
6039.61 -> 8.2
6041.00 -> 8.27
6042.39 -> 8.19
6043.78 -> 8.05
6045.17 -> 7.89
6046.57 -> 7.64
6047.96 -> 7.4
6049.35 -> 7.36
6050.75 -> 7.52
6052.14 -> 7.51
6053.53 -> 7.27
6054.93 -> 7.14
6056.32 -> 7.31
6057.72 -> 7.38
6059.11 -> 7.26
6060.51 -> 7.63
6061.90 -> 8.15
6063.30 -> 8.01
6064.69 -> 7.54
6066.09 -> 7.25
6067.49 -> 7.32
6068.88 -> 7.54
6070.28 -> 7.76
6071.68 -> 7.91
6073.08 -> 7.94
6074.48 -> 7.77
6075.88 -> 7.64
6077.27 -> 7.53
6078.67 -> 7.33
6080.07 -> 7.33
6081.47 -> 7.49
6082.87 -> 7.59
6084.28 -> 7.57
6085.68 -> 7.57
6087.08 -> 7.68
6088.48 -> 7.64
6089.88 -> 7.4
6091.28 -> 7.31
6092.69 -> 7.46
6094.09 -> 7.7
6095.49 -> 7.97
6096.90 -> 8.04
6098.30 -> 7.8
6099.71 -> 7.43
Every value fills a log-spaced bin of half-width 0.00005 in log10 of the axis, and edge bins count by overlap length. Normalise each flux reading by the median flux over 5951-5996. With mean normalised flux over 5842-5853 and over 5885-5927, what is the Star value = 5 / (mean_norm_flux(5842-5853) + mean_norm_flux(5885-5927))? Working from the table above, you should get 2.60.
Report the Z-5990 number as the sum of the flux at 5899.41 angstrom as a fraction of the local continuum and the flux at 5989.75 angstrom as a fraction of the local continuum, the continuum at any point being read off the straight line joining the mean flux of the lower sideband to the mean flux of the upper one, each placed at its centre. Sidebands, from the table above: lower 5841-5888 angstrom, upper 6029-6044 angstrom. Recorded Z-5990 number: 1.62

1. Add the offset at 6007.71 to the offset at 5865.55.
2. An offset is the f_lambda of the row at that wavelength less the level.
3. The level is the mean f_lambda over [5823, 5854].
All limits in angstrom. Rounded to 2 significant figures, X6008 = -0.85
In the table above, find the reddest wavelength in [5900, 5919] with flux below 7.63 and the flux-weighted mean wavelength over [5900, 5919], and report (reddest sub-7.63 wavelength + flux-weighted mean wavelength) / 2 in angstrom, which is 5914.1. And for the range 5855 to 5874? 5869.3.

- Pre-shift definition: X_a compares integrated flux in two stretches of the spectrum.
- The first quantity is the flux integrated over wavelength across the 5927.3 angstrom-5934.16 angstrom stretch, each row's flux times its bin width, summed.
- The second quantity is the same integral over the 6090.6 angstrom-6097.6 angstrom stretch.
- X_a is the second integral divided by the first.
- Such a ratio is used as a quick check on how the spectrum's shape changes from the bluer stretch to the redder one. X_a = 1.1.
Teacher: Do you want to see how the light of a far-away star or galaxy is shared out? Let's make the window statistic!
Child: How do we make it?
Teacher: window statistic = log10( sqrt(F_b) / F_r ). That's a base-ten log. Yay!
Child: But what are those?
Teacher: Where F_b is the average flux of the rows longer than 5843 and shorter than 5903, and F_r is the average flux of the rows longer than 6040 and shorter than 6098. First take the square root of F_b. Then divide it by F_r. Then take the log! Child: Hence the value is -0.475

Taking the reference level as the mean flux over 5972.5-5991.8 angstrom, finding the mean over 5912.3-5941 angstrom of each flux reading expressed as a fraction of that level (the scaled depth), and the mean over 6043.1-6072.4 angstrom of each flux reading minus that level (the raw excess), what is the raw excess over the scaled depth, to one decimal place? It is 0.6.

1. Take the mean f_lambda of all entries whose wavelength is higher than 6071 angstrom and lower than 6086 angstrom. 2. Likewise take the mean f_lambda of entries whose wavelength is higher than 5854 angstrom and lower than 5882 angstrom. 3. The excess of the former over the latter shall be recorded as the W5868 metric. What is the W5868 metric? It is 0.3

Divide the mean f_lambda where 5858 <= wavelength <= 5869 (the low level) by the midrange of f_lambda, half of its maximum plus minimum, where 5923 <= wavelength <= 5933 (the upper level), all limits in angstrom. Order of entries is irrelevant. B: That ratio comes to 0.99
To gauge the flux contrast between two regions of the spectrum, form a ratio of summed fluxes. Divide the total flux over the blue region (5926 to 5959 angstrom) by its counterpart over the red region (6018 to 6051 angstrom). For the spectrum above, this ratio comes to 0.99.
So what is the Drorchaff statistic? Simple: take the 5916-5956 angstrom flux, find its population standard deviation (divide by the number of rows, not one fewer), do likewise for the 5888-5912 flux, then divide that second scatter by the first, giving 5.7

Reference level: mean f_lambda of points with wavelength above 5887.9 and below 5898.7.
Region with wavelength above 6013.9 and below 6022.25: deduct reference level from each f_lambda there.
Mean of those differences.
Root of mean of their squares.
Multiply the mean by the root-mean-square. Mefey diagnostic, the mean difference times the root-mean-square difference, 11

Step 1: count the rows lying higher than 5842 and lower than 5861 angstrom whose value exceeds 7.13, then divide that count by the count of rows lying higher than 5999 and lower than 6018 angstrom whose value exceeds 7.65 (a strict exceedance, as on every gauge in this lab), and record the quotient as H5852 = 3.7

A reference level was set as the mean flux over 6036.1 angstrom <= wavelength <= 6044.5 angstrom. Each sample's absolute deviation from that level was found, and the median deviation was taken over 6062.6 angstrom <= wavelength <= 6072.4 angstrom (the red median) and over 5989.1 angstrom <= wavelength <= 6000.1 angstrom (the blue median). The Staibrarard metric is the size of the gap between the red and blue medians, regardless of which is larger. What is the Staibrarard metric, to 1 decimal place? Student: 0.5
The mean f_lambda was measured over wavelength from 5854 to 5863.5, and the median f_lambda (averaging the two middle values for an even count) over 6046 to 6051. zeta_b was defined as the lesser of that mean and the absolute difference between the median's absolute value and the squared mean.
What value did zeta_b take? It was 7.2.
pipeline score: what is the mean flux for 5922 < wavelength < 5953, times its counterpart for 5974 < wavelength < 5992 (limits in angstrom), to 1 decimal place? 52.8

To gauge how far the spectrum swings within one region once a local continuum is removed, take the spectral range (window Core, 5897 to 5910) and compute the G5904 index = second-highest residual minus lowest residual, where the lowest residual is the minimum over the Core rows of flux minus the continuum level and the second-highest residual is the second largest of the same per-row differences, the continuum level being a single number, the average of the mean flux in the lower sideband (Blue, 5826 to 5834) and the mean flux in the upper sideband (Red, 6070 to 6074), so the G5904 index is 2.9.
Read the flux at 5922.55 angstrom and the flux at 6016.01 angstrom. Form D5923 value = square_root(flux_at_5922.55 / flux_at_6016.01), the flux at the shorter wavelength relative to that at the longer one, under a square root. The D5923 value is 1.01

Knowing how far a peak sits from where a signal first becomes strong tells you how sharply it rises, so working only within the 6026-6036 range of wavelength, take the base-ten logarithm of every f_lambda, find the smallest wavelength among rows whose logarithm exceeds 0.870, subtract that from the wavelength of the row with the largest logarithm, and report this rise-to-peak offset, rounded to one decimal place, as 2.8 angstrom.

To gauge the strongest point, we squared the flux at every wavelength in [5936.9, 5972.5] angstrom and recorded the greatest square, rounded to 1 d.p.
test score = 62.3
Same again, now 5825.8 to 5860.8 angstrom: 75.3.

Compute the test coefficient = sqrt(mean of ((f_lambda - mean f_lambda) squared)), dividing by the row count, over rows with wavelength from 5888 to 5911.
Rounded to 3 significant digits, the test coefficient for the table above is 1.54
